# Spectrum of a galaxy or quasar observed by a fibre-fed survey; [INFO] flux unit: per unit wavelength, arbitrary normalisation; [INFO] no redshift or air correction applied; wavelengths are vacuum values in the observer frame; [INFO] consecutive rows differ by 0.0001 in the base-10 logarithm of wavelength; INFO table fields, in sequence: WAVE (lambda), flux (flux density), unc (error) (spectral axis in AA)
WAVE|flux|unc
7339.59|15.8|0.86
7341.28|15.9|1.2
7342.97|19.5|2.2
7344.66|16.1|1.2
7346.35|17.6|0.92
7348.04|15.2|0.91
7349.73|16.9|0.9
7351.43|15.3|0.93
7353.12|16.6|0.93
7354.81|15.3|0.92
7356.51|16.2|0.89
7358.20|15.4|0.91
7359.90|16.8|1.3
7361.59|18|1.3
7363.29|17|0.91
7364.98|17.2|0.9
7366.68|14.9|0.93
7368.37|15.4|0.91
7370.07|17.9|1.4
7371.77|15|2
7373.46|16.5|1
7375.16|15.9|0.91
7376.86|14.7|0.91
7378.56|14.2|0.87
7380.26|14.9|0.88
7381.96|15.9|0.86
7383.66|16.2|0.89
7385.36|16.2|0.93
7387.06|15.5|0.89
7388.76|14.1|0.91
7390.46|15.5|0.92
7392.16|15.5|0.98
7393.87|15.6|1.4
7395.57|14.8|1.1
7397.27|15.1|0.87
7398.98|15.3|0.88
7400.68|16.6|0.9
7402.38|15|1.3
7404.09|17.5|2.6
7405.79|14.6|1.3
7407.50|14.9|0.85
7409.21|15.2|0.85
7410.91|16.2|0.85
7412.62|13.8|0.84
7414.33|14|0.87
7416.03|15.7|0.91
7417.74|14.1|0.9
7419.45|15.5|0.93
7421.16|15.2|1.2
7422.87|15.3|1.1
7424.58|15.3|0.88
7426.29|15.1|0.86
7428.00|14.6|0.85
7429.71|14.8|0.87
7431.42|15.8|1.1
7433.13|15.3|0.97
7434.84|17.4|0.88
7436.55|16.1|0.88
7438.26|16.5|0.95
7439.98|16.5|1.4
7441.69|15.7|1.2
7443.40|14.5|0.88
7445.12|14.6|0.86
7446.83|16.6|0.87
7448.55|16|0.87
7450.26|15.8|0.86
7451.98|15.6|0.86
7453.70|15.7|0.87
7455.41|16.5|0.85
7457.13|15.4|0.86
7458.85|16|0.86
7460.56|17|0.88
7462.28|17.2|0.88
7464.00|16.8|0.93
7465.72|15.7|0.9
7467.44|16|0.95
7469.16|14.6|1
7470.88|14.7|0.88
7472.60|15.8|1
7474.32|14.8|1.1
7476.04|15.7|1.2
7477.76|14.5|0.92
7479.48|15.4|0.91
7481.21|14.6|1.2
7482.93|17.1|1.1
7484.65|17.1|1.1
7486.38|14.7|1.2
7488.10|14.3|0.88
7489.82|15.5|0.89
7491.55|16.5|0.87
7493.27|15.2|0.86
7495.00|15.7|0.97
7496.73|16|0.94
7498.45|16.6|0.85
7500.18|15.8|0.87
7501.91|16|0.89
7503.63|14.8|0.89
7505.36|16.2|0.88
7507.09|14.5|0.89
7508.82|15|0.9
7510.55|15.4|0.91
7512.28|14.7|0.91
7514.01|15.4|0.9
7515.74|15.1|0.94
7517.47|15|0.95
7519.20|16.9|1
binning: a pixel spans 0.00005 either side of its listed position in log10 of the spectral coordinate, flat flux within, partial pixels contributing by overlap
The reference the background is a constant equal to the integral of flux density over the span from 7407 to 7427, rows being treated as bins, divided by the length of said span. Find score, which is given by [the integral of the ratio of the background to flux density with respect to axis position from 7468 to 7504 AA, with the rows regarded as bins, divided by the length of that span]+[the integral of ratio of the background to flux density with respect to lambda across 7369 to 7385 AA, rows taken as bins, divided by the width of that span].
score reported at 1.93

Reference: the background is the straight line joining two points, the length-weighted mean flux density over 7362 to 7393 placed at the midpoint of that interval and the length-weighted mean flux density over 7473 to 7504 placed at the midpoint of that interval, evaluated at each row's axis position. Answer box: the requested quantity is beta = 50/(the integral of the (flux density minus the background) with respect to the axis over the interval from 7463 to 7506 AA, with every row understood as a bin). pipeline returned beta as 113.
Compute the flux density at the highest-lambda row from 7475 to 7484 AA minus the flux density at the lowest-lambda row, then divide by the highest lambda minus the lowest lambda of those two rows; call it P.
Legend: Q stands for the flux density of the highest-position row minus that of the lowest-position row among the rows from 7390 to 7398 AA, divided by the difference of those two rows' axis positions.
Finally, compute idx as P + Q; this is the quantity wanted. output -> 0.14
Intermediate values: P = 0.2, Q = -0.06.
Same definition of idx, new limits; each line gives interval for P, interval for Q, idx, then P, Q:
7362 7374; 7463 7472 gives -0.35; 0.0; -0.31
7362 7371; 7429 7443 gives 0.21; 0.1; 0.08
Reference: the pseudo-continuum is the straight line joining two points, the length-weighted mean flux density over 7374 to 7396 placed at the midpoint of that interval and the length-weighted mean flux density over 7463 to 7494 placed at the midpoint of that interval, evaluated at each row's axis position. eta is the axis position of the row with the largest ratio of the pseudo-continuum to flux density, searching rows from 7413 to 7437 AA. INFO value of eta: 7414.33 AA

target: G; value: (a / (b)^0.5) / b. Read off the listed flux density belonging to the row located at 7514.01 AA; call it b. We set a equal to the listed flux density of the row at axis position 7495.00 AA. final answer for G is 0.26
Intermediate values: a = 15.7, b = 15.4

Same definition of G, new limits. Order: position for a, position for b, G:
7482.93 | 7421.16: 0.29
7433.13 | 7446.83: 0.23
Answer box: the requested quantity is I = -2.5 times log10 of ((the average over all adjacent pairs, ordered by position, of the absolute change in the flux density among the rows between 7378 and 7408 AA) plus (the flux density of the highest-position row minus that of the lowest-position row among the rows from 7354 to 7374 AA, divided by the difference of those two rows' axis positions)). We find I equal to 0.03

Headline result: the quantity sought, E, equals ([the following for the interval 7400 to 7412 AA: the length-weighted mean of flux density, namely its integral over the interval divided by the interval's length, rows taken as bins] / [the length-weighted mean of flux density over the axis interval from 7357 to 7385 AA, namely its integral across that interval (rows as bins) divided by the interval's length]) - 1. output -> -0.02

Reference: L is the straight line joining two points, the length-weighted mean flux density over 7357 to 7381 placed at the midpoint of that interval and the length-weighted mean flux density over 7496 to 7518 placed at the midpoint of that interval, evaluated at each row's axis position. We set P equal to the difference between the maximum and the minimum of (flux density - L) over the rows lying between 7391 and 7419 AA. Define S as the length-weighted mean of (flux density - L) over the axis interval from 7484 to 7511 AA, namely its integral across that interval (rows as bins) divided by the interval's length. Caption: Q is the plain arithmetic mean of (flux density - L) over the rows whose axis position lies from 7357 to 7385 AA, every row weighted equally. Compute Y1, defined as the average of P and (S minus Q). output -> 1.88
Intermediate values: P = 3.66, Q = 0.01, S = 0.11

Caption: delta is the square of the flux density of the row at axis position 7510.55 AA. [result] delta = 237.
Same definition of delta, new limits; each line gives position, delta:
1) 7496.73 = 256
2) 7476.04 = 246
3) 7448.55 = 256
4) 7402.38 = 225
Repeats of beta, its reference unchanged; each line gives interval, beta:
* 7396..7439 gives -4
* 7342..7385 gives 3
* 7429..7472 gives 5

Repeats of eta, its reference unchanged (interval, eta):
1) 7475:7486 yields 7477.76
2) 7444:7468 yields 7445.12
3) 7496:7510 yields 7507.09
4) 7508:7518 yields 7512.28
